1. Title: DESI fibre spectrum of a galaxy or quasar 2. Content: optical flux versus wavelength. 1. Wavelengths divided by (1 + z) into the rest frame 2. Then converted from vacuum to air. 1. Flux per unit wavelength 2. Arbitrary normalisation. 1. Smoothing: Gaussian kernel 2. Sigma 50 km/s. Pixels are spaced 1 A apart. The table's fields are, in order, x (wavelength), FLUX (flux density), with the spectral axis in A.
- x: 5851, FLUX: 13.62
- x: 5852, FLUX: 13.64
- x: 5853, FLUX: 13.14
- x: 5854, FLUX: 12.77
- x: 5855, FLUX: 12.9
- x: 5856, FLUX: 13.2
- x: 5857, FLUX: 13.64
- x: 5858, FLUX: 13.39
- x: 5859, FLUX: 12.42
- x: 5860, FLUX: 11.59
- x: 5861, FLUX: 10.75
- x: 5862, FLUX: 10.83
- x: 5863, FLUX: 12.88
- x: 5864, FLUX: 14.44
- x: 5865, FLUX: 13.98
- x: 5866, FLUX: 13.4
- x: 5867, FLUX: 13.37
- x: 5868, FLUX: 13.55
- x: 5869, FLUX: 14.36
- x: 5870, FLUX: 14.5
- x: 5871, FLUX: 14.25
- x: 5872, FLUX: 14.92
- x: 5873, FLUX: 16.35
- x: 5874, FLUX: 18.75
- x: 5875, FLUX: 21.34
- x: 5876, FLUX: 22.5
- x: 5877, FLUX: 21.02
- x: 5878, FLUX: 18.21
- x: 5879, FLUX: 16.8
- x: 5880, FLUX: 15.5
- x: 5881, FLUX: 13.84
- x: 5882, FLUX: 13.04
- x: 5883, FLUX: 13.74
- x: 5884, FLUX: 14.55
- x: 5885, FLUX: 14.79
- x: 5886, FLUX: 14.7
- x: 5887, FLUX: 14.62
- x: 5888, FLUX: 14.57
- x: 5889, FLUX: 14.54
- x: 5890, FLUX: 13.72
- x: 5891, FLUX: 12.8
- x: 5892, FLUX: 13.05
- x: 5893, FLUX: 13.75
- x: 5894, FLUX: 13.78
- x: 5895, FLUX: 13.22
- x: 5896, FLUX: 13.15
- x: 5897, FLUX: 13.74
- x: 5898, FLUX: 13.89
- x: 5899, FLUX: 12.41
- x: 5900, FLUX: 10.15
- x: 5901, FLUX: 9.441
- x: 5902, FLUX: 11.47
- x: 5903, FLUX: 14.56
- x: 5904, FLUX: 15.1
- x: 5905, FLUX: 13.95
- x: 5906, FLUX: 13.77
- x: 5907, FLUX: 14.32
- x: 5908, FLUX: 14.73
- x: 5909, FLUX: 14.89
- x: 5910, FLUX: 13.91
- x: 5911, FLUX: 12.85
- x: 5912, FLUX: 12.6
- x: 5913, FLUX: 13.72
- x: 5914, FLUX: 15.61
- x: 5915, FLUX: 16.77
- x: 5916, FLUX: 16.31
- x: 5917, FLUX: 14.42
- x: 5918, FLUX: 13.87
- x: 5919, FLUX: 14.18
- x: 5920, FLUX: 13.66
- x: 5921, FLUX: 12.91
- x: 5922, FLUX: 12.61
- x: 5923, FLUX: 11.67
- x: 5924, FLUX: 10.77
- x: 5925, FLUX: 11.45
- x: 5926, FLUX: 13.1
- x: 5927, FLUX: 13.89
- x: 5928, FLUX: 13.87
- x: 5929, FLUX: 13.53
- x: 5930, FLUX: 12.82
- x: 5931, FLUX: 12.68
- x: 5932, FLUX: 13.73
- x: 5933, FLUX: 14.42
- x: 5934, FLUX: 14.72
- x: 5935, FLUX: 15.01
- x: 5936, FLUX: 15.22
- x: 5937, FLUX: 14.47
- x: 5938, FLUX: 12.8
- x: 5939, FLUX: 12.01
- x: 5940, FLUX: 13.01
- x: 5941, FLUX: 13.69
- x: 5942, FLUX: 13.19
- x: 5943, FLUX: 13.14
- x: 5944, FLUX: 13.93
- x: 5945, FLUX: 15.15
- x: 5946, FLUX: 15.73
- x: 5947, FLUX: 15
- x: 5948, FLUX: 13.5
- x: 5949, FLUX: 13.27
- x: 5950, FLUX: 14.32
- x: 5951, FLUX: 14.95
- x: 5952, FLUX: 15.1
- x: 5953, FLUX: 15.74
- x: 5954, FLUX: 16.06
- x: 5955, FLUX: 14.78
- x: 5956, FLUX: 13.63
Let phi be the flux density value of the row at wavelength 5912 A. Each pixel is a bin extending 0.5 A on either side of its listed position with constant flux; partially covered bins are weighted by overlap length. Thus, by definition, 12.6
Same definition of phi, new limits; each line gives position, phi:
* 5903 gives 14.56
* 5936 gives 15.22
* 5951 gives 14.95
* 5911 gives 12.85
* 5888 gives 14.57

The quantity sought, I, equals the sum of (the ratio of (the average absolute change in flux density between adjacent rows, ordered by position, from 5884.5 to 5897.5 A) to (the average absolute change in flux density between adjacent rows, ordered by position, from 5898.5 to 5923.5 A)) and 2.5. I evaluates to 2.86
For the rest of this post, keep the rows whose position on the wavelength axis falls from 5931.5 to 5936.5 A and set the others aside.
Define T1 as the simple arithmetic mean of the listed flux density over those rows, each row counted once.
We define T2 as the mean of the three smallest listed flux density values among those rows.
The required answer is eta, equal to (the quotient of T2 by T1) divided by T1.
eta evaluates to 0.0669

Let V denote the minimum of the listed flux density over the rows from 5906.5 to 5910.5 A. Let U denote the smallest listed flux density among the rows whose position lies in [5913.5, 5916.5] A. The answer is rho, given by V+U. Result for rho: 29.5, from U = 15.61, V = 13.91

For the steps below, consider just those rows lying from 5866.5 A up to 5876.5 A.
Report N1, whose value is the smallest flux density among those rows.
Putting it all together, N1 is 13.37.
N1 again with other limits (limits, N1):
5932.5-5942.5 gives 12.01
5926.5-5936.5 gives 12.68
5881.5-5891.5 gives 12.8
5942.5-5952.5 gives 13.14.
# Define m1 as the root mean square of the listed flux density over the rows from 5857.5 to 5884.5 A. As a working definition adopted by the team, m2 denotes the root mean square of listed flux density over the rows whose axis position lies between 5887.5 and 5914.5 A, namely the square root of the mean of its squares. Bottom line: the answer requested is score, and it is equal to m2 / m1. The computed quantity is 0.89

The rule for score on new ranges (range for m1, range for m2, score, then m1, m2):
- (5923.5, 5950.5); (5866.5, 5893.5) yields 1.14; 13.7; 15.7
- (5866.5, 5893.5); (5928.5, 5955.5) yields 0.91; 15.7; 14.2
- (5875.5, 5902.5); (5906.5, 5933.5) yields 0.94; 14.6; 13.7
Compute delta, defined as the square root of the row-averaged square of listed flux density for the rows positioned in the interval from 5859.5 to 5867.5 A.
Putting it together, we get 12.7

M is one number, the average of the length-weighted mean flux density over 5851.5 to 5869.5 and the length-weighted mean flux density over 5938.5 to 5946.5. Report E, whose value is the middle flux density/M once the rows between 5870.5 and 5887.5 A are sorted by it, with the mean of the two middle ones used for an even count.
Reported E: 1.12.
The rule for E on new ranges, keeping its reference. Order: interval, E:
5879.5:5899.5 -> 1.03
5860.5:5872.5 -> 1.03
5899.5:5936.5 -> 1.04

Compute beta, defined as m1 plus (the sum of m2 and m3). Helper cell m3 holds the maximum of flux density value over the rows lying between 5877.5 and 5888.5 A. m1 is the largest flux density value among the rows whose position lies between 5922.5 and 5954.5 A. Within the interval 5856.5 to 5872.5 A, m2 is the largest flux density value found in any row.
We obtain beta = 49.2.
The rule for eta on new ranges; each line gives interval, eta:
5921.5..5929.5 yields 0.0710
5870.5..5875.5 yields 0.0518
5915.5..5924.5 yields 0.0653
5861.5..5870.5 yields 0.0680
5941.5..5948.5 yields 0.0655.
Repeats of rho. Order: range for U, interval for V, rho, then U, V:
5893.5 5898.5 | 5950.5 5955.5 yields 27.9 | 13.15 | 14.78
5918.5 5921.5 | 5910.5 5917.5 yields 25.5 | 12.91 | 12.6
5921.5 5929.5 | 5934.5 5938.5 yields 23.6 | 10.77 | 12.8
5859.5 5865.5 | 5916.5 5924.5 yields 21.5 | 10.75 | 10.77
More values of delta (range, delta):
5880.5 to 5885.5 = 14.0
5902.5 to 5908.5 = 14.4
